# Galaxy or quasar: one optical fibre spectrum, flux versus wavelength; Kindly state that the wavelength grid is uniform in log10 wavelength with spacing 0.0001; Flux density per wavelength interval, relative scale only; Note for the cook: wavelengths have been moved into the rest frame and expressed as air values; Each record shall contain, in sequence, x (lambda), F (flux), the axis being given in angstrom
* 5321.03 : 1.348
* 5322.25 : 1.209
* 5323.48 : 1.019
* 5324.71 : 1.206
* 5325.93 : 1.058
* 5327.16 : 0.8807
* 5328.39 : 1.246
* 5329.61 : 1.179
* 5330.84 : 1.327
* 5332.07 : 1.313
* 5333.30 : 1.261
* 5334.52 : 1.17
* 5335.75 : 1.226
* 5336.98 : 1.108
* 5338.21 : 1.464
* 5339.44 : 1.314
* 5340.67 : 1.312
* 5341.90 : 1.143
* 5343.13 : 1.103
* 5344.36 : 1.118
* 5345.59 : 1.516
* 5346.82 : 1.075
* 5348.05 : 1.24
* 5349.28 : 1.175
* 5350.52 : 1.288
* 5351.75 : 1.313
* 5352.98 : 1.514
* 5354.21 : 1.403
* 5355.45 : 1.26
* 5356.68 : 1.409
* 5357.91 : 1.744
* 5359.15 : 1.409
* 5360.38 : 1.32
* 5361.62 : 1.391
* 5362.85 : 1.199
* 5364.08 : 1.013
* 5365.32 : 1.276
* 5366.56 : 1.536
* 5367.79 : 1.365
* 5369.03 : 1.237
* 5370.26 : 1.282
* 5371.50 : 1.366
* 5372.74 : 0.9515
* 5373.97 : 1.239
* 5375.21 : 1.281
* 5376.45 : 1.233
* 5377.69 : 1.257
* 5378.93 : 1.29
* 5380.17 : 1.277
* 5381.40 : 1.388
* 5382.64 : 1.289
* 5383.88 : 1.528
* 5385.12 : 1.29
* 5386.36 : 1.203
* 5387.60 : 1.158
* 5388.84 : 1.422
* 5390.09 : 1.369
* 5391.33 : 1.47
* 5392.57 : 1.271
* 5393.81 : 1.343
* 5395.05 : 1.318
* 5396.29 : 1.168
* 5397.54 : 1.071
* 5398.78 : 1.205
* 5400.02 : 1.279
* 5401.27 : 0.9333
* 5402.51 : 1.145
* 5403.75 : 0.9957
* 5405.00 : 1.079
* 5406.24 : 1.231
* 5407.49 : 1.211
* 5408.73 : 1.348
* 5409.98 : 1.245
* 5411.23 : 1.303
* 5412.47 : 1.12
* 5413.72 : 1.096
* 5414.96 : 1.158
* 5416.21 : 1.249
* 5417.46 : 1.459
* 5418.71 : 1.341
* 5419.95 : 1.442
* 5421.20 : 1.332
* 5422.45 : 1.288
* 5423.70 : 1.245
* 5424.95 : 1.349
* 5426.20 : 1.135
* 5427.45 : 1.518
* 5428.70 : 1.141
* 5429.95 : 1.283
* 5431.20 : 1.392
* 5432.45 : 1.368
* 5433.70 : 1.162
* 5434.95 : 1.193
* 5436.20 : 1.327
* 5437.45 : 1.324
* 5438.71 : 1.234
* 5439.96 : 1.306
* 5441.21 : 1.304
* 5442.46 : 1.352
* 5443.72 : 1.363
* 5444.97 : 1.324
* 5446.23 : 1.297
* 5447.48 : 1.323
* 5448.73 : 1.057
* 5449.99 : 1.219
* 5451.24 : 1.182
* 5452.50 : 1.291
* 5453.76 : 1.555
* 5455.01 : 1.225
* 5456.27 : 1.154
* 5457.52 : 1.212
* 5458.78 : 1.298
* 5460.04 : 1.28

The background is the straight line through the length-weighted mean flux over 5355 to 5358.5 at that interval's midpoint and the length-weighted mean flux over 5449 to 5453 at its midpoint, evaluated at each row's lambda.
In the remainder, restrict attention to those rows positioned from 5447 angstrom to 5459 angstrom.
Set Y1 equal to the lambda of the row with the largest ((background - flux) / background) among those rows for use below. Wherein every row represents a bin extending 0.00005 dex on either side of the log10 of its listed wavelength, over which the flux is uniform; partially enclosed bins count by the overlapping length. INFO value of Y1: 5448.73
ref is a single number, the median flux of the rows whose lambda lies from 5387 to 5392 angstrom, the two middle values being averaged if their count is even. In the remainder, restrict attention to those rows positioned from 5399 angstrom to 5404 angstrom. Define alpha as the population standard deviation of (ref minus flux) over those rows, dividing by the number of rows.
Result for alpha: 0.134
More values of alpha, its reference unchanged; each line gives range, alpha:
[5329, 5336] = 0.060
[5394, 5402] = 0.129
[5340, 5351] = 0.131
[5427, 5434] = 0.132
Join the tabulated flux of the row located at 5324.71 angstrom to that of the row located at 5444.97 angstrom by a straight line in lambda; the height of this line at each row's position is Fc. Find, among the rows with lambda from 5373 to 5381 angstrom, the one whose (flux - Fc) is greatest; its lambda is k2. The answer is 5378.93 angstrom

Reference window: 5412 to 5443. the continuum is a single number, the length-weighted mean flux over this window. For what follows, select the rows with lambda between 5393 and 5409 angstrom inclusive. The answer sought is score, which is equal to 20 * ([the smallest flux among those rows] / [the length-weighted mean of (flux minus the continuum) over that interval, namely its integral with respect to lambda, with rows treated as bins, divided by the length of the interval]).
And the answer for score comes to -171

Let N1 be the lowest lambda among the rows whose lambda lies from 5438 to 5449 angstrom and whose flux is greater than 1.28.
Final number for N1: 5439.96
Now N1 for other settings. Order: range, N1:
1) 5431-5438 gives 5431.20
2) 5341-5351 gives 5345.59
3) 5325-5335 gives 5330.84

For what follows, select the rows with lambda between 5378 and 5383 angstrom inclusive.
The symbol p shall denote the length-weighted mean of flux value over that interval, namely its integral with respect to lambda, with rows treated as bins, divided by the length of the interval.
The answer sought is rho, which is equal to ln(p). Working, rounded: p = 1.31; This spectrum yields 0.27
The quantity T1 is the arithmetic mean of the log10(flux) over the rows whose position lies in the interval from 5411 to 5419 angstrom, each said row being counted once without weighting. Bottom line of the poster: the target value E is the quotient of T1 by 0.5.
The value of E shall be 0.19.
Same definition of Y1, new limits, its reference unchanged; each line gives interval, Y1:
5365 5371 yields 5369.03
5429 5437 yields 5433.70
